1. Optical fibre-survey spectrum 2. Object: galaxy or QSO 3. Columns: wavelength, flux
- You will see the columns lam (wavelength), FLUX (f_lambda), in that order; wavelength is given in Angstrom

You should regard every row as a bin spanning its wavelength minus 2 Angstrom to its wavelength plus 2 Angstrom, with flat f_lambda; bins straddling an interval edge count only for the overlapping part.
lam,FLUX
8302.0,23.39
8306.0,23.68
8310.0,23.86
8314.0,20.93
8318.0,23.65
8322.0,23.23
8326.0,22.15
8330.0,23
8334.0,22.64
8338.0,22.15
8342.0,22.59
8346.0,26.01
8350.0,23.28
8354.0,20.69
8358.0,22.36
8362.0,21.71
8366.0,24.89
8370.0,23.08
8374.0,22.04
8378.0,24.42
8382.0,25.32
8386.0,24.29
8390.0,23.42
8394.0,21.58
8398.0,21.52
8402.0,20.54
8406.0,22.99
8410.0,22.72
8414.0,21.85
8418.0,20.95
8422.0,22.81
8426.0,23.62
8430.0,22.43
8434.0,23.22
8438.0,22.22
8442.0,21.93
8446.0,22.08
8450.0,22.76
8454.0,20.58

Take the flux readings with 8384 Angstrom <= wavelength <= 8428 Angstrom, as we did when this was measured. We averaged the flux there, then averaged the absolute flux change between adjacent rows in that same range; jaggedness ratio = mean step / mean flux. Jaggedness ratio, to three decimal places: 0.049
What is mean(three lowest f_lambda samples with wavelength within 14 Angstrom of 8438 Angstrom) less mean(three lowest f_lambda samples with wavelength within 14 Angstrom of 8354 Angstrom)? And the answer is 0.5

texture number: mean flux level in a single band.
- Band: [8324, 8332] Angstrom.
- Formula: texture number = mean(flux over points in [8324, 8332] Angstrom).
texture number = 22.6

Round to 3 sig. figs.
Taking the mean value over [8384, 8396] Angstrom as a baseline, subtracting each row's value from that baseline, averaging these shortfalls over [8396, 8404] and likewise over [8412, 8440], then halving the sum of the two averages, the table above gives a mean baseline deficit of 1.36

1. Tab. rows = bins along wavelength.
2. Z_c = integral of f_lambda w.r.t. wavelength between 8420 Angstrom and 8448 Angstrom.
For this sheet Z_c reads 633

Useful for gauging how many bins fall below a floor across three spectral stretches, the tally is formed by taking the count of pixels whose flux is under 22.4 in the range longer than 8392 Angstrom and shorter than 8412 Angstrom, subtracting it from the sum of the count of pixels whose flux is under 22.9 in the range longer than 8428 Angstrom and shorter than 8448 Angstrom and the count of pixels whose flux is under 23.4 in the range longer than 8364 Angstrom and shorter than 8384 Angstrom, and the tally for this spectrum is 3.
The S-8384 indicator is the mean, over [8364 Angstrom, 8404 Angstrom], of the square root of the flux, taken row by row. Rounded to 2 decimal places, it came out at 4.80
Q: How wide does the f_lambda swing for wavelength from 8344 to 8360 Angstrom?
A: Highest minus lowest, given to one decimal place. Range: 5.3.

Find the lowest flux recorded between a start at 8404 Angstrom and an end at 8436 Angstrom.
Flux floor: 20.95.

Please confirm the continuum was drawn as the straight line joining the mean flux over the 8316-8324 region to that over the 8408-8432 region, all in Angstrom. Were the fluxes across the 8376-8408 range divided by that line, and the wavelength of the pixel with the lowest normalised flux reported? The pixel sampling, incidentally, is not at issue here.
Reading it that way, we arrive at 8402.0 Angstrom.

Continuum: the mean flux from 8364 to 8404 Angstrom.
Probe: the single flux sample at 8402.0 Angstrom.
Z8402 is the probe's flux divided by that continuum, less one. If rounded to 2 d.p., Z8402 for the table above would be -0.11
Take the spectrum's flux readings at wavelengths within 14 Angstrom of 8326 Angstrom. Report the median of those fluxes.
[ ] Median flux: 22.64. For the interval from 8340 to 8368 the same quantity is 22.59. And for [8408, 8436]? 22.72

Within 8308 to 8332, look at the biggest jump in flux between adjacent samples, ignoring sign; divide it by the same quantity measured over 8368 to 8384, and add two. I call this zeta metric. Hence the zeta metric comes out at 3.2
